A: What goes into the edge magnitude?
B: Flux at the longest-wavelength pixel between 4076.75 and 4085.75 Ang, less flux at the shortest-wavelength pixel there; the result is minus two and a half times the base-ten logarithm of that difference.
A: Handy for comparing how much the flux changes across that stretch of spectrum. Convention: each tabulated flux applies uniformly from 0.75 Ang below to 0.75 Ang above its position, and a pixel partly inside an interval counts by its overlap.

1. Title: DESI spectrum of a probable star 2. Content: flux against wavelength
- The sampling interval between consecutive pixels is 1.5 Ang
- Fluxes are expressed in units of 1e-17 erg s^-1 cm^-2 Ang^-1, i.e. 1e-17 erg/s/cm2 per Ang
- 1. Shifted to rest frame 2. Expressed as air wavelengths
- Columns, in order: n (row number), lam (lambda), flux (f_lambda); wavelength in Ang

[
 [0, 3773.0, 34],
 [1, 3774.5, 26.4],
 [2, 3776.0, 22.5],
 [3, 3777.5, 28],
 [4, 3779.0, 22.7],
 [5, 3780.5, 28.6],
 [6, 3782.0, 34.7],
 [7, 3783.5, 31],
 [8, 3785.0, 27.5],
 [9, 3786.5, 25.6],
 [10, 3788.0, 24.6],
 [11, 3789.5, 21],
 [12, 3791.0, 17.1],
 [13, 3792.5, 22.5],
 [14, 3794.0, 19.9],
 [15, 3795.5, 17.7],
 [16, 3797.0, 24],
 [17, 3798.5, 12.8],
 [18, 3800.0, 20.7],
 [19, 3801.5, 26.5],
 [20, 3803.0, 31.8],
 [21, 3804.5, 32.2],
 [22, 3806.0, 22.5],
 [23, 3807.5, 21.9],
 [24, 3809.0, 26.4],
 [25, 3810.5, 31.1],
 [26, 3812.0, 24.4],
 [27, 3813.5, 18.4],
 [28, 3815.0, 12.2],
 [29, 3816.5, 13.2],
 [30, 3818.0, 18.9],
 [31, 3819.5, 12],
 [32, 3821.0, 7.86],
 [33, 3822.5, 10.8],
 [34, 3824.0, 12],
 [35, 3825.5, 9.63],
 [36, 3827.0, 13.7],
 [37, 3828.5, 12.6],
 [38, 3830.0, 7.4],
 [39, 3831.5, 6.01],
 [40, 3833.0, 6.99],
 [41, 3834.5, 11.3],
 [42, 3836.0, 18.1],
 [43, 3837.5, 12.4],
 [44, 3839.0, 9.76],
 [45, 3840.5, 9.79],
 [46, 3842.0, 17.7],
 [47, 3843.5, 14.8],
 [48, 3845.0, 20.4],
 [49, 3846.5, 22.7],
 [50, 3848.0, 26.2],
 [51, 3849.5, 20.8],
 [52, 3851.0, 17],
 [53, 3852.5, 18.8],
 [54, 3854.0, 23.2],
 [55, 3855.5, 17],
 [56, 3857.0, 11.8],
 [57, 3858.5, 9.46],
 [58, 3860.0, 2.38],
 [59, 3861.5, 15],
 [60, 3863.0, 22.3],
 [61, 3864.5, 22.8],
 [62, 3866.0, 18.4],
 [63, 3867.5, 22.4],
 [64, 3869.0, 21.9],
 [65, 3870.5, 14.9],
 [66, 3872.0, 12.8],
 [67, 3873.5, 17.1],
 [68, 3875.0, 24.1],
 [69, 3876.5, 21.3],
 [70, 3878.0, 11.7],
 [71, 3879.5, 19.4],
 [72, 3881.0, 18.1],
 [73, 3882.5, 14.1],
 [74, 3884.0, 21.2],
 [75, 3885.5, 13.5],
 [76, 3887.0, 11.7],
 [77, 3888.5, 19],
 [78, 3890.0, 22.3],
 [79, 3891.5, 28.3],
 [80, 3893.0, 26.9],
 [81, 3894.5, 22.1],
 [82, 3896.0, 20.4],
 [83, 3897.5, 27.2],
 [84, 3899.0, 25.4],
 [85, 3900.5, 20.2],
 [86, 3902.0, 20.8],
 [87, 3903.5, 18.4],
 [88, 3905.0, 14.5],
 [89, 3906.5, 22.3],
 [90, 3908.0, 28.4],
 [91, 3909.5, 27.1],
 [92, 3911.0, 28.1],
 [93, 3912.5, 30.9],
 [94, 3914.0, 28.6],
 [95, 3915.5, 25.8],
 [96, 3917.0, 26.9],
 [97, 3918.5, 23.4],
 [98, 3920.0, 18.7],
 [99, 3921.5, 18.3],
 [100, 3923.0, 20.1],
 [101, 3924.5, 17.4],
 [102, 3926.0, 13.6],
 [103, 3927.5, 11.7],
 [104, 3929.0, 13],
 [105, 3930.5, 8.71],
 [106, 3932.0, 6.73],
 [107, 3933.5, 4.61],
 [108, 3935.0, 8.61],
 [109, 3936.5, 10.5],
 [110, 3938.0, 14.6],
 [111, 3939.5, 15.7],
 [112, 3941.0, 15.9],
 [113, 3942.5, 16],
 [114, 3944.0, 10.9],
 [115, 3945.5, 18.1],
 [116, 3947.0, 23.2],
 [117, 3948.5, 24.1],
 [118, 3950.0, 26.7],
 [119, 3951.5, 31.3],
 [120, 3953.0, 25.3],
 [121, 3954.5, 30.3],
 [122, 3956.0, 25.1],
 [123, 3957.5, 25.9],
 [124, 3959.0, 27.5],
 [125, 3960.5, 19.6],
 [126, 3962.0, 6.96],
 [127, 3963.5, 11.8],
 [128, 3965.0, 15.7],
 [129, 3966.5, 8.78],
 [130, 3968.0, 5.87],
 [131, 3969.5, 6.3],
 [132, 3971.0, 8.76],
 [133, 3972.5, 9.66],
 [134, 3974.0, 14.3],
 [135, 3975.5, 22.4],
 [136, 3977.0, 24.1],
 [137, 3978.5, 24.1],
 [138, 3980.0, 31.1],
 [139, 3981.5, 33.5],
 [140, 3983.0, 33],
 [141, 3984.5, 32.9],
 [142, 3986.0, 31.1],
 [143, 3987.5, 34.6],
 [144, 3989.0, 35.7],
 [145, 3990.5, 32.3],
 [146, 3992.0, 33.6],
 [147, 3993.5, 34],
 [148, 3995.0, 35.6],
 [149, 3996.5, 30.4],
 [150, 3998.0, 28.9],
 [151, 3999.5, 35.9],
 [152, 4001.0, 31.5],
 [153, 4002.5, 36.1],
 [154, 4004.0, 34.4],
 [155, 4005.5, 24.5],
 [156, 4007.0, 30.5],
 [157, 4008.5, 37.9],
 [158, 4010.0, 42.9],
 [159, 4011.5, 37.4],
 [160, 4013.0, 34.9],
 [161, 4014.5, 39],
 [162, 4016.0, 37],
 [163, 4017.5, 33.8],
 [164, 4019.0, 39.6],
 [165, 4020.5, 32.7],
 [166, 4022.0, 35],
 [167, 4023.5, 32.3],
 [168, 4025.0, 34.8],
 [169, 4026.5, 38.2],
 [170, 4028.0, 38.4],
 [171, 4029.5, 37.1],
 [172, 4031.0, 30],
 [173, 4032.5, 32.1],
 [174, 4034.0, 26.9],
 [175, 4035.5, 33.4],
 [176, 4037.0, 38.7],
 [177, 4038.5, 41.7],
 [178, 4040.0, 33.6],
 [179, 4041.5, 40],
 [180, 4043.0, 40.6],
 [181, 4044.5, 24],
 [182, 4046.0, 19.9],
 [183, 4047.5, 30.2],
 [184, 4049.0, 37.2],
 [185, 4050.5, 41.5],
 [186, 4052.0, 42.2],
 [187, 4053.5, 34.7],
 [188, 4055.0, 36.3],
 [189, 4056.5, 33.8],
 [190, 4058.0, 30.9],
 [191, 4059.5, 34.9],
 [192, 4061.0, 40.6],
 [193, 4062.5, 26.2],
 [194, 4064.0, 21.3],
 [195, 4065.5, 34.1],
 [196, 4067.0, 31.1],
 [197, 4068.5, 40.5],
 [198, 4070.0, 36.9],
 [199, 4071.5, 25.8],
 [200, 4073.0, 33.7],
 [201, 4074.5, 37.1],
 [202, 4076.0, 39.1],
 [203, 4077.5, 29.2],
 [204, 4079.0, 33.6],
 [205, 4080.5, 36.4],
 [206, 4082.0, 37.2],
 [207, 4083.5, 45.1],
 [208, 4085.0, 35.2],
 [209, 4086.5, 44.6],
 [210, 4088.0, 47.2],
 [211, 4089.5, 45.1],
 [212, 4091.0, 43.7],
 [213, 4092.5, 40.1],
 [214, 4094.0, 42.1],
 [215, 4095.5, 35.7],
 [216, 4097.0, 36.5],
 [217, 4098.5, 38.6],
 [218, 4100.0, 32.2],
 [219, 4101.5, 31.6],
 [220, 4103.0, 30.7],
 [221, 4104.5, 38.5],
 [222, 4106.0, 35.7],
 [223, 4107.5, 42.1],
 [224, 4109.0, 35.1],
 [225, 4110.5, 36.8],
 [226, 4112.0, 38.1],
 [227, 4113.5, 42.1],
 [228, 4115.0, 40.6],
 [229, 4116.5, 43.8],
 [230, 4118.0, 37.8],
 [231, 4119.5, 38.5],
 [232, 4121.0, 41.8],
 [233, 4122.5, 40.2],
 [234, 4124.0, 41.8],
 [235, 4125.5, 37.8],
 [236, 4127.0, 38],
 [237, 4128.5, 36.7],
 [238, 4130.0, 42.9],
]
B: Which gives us -1.9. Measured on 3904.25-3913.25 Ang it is -3.0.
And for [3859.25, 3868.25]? -3.3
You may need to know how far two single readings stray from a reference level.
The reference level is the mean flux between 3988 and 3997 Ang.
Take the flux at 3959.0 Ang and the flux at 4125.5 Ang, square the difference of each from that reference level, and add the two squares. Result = 55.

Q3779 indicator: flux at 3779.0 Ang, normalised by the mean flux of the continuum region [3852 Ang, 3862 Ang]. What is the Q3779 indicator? 1.6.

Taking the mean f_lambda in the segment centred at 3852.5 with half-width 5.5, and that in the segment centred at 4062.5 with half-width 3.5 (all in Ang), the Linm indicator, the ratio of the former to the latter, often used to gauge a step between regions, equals 0.61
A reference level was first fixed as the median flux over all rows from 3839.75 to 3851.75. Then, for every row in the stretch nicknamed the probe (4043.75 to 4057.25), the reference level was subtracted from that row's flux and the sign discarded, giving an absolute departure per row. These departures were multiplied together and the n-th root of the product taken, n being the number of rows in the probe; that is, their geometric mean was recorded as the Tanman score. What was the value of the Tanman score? 11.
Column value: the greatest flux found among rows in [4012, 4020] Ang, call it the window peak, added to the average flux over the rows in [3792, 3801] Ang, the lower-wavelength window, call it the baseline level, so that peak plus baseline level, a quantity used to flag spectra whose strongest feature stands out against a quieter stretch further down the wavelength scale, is 59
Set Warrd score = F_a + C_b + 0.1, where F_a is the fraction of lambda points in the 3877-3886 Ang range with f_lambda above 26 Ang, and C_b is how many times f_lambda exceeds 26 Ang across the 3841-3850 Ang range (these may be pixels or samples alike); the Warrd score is 1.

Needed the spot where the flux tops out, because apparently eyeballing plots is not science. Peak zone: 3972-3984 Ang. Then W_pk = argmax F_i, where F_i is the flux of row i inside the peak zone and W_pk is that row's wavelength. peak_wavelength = 3981.5 Ang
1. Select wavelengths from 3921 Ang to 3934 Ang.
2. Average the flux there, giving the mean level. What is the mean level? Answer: 13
